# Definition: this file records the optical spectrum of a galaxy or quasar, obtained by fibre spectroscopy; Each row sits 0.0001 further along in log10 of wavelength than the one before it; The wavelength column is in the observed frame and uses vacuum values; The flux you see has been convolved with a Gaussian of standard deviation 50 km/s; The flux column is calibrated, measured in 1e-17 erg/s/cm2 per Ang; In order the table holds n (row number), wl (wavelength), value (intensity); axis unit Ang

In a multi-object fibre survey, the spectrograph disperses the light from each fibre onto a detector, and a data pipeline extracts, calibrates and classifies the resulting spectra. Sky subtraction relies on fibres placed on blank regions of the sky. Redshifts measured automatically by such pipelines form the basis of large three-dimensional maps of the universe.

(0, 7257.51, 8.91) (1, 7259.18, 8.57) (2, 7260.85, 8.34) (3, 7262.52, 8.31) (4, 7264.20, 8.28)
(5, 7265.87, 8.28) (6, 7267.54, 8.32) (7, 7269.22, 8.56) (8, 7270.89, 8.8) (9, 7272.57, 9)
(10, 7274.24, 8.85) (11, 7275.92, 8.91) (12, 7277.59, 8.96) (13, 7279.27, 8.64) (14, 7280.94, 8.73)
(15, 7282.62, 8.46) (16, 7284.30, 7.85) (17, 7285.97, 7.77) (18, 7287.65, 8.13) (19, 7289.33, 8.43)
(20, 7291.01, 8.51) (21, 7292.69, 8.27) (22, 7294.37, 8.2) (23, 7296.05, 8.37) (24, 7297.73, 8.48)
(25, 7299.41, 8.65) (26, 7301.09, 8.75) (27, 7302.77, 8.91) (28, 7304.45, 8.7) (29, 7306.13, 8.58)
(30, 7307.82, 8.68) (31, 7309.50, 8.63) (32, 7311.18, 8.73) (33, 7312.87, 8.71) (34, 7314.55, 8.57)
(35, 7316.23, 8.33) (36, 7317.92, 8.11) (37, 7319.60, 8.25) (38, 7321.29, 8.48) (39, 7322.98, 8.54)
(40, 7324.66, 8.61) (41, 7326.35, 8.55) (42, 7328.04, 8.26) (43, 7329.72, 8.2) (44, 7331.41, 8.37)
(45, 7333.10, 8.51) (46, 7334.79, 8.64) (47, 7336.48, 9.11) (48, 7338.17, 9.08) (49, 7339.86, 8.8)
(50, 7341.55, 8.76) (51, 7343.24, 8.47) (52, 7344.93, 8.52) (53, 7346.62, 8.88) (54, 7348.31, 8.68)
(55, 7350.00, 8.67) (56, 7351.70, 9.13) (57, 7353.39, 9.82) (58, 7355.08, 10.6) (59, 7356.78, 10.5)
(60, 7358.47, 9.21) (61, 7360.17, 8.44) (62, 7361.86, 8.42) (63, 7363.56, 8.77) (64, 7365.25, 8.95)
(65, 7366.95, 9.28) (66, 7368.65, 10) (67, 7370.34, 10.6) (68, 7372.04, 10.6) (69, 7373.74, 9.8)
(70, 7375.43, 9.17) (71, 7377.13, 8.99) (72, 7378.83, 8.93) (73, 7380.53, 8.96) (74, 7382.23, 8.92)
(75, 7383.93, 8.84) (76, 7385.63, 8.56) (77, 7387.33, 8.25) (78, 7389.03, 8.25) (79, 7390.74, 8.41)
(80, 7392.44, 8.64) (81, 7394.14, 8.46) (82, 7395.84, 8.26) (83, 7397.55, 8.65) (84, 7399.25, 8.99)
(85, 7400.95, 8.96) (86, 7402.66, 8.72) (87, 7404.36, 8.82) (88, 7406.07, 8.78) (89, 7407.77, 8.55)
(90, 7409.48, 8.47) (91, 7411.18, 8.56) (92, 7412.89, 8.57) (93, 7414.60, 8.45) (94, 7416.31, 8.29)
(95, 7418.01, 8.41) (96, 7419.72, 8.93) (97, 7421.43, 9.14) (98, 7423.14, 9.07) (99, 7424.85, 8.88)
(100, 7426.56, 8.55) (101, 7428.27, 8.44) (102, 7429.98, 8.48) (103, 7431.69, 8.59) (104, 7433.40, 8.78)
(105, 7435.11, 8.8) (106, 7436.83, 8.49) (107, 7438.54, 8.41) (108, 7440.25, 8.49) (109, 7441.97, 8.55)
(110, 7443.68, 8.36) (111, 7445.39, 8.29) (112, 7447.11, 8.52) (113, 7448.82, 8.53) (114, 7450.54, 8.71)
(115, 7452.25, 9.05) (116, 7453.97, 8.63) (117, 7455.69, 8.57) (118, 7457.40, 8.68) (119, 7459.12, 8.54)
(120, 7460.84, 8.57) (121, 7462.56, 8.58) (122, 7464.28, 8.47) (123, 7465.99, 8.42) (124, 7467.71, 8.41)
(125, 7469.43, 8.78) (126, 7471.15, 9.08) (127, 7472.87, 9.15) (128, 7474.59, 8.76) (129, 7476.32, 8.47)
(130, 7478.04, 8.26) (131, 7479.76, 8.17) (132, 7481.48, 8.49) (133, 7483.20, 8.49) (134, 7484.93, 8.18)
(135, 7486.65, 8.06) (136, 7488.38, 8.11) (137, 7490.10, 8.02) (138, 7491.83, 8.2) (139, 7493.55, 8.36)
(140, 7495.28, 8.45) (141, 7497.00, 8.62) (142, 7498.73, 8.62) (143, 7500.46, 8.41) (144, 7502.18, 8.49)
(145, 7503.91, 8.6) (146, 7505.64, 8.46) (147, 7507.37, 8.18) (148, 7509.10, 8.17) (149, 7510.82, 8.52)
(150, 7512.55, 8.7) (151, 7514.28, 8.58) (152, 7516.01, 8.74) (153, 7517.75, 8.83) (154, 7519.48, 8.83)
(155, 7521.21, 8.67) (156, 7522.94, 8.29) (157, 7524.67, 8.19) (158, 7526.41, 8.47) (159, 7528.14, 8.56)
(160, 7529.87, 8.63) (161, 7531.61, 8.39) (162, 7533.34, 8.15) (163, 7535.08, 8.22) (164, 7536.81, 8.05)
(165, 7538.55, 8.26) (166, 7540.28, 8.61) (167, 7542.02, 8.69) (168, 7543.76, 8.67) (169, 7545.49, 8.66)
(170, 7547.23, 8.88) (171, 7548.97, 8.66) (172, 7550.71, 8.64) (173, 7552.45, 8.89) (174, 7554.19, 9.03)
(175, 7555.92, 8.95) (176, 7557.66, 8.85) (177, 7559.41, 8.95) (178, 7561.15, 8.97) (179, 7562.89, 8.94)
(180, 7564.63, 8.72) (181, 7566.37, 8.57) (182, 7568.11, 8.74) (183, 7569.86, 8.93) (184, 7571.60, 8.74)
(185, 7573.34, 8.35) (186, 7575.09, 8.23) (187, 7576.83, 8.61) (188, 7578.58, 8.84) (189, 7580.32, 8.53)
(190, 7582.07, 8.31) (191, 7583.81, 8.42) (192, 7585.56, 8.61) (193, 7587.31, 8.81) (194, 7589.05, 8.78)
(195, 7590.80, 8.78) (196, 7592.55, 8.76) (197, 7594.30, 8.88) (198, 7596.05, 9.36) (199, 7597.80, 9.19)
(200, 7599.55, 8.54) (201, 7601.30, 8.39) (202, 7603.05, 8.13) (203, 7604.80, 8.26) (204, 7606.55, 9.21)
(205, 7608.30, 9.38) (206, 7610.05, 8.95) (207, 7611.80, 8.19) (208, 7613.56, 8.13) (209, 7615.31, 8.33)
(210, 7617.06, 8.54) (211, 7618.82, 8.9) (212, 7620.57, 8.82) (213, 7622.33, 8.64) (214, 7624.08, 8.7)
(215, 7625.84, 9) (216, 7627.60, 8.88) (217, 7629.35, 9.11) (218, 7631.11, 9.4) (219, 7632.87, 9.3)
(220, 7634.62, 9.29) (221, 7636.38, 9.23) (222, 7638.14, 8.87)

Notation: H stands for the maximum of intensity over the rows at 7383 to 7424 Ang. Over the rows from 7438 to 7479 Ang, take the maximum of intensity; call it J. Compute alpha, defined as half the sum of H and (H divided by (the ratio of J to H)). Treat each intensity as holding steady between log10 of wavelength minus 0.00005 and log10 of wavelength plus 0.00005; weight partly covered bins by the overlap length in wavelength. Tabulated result 9.14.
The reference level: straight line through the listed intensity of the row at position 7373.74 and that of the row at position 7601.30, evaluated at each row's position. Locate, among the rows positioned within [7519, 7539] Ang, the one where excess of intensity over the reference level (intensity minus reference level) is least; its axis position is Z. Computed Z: 7536.81 Ang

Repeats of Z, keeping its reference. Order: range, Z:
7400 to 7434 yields 7416.31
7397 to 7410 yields 7409.48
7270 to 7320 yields 7285.97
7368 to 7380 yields 7378.83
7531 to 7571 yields 7536.81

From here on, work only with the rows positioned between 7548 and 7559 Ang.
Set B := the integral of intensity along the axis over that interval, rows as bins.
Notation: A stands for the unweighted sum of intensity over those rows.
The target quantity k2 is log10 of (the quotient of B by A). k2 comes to 0.263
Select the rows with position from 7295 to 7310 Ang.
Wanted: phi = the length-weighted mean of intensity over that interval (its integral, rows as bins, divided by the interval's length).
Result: 8.63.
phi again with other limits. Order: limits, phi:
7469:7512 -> 8.44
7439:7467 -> 8.56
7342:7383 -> 9.26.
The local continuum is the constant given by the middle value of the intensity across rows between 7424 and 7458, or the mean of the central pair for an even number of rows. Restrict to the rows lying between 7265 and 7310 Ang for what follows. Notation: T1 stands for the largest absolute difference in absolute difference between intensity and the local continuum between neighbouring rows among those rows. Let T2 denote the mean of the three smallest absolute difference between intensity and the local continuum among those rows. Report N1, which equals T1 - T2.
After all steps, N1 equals 0.58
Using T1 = 0.61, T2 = 0.027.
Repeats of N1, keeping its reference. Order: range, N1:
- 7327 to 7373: 1.24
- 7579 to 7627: 0.62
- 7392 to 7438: 0.34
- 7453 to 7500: 0.37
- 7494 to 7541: 0.33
